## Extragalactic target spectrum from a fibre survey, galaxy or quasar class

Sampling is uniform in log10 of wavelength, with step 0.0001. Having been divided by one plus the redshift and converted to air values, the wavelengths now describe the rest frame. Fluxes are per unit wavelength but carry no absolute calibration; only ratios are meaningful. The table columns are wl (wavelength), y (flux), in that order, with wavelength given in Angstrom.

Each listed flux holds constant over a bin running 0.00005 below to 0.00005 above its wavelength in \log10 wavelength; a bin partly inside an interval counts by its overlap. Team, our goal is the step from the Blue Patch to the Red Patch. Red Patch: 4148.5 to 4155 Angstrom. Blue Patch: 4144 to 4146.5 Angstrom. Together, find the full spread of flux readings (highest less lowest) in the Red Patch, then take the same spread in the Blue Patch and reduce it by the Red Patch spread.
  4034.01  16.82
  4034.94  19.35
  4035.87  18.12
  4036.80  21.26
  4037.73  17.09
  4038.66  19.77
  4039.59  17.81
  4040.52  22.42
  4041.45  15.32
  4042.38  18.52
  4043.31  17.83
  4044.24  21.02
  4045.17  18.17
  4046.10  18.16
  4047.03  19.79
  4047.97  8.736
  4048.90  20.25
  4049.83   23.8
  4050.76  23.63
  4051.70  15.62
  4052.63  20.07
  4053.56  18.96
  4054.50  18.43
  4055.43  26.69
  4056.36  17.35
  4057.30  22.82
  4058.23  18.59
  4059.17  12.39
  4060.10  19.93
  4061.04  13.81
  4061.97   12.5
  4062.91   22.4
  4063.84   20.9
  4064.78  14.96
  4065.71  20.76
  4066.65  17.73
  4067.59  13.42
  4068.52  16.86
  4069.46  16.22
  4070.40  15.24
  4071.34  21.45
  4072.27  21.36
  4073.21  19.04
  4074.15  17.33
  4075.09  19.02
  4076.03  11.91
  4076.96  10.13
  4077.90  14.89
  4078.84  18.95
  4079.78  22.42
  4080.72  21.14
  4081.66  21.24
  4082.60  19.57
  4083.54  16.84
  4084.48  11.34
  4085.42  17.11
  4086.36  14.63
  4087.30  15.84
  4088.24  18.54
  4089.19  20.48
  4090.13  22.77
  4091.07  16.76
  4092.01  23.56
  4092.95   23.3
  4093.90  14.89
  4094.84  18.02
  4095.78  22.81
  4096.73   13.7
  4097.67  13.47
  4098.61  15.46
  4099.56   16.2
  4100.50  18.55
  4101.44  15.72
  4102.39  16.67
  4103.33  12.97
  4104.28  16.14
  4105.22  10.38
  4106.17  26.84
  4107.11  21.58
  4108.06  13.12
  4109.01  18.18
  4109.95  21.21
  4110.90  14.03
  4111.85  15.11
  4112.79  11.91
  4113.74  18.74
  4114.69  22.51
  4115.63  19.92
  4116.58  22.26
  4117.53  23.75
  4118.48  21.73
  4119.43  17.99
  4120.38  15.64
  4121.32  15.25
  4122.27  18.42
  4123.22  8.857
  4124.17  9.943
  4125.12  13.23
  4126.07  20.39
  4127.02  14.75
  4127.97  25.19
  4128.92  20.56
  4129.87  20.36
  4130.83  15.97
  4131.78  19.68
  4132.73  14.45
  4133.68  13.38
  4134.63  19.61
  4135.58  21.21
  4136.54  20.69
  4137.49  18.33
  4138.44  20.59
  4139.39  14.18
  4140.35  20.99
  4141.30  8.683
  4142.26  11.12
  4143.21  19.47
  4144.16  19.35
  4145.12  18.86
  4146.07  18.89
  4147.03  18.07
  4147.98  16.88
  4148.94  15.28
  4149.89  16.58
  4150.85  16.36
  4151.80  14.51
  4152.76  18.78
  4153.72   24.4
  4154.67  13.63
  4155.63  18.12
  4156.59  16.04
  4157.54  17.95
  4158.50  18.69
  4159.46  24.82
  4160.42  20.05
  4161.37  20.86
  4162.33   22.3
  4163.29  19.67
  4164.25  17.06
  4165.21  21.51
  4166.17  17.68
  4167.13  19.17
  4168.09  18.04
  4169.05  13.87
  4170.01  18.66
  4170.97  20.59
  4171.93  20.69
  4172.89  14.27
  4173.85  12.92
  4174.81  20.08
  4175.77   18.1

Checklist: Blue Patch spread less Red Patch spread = -10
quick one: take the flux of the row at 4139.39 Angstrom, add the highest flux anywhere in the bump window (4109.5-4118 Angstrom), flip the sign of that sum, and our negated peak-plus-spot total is -37.9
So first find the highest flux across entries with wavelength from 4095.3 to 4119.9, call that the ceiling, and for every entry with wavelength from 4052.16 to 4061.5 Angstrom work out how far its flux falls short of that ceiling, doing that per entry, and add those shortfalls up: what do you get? 79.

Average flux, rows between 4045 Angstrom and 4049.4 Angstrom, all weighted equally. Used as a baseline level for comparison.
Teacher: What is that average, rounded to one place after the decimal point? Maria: 17.0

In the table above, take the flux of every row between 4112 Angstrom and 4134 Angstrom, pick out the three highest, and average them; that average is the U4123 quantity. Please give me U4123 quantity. 23.8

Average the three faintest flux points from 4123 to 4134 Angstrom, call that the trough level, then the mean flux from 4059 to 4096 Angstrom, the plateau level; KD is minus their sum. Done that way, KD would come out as -28.5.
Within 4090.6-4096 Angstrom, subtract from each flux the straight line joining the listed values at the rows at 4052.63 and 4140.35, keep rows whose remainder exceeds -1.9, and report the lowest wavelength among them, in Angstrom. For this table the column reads 4092.01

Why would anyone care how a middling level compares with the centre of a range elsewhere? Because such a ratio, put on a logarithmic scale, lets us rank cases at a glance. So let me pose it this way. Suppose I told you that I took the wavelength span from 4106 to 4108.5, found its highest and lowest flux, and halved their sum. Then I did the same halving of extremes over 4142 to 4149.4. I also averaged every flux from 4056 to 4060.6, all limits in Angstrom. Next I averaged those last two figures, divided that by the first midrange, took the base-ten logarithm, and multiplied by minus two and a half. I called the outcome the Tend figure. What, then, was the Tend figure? 0.19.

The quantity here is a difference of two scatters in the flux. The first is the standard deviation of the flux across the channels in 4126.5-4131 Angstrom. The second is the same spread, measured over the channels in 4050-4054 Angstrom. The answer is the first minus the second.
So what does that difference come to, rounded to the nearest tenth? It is 0.9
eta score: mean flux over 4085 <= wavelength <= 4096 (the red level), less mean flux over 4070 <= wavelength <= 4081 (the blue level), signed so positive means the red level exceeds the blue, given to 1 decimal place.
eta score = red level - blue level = 1.3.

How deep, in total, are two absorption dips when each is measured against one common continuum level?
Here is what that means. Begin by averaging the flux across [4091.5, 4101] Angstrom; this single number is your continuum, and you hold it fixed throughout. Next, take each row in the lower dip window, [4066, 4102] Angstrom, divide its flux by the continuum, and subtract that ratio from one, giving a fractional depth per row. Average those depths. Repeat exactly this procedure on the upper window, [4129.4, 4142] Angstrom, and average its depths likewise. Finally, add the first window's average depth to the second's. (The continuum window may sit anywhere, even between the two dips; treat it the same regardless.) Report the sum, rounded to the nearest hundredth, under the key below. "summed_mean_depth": 0.05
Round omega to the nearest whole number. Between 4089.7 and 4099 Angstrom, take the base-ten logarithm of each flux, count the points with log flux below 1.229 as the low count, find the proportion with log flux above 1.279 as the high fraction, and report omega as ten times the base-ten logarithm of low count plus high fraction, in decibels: 7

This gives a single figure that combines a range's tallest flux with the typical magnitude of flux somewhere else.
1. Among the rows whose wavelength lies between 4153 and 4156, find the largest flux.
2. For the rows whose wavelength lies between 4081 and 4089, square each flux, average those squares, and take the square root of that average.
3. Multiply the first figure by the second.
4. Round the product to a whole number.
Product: 418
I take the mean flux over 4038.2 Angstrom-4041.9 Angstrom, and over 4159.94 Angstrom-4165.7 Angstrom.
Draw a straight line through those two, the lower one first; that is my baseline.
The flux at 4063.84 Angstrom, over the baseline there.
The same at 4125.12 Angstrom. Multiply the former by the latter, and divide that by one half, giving 1.5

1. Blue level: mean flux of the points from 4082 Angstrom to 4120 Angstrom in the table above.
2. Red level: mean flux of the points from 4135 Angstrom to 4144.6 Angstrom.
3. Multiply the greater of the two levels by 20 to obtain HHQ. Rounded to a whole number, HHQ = 357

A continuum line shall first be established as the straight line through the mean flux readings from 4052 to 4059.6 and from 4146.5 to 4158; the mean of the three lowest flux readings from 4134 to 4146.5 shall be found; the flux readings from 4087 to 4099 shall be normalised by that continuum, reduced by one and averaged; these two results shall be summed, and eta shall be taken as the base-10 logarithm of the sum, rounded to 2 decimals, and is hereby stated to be 1.05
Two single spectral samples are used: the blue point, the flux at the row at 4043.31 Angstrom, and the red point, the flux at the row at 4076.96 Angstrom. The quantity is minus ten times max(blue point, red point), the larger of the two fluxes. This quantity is -178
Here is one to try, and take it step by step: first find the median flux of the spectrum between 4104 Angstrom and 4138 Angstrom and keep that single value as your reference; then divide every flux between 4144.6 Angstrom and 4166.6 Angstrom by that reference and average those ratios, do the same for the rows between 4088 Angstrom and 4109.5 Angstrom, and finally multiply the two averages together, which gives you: 0.980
